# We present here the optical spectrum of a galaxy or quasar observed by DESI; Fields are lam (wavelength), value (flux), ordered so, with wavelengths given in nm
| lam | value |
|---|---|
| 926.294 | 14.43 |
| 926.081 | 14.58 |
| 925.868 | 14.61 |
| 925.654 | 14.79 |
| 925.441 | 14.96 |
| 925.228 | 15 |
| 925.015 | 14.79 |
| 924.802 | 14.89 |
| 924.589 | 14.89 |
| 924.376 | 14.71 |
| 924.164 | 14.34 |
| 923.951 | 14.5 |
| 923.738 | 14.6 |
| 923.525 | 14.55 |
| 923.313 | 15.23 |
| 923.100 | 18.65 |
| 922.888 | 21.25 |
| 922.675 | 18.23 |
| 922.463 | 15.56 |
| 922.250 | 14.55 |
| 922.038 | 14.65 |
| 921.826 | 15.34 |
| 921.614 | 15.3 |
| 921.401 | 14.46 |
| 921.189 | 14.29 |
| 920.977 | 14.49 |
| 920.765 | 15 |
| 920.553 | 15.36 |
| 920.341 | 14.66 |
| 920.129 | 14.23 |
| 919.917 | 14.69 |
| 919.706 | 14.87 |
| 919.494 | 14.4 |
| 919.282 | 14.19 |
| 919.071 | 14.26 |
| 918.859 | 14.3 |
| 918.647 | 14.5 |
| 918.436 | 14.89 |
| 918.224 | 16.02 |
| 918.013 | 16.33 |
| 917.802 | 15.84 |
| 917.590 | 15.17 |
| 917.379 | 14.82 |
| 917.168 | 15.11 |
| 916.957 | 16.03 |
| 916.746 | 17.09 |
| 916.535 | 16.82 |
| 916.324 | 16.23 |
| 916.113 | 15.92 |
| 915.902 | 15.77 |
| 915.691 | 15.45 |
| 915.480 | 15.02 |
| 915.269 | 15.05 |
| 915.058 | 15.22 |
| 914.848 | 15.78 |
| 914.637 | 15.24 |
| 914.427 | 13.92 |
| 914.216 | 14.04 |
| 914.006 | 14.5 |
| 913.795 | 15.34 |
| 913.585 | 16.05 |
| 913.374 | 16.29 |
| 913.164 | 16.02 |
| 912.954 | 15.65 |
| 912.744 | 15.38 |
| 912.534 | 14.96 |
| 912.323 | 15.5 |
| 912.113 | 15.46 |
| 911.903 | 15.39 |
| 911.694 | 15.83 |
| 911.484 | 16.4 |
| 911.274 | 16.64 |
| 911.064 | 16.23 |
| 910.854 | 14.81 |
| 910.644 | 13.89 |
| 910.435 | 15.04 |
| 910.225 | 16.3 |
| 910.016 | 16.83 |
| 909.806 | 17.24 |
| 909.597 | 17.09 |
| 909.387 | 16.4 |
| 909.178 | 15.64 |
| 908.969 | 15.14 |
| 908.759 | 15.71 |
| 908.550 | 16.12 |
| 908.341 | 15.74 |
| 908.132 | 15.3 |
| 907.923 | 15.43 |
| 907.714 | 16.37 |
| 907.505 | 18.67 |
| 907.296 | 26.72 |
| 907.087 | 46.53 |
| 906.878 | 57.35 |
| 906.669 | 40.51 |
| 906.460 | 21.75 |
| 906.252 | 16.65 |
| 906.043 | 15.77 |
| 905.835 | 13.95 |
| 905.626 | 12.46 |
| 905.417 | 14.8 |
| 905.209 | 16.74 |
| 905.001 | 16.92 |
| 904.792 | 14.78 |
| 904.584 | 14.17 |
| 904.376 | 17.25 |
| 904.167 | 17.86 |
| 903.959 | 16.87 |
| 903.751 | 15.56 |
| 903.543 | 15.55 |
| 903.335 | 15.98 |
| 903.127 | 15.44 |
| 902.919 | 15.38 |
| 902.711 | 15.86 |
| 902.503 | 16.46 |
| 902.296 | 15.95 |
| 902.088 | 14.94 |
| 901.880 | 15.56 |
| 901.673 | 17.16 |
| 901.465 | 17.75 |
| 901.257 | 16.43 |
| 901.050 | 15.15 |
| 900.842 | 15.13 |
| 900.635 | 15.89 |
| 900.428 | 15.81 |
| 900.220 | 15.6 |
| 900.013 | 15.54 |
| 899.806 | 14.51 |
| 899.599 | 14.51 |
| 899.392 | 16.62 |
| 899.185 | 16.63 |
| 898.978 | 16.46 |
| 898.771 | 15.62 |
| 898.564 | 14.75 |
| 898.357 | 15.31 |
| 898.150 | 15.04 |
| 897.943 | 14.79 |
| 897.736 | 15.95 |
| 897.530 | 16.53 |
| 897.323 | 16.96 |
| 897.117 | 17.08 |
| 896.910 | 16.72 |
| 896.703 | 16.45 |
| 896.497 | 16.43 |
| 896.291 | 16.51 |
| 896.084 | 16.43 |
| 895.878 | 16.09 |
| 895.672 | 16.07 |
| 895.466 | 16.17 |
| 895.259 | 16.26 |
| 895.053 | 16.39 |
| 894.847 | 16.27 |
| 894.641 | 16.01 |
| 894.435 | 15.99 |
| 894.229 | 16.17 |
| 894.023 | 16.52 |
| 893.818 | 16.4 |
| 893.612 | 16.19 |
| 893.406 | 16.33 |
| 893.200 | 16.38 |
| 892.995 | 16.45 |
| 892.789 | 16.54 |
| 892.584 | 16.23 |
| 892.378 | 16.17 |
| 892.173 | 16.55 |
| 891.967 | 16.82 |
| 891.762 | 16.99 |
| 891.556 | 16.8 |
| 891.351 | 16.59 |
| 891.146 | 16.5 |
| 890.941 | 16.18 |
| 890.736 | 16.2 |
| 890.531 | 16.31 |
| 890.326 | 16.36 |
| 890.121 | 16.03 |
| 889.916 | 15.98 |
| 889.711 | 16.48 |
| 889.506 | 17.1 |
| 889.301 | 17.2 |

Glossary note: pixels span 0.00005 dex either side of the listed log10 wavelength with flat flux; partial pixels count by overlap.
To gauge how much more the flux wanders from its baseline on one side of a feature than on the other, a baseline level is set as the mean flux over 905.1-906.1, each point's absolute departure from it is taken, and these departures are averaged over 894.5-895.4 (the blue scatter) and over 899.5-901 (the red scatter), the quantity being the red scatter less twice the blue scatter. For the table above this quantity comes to -2.3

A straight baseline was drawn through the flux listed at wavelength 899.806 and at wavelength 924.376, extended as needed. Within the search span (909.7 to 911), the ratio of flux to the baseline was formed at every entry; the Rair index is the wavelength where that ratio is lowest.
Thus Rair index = 910.644 nm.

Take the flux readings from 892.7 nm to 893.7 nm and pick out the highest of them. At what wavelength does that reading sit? 892.789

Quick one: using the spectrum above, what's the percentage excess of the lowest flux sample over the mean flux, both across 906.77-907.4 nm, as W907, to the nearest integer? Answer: -39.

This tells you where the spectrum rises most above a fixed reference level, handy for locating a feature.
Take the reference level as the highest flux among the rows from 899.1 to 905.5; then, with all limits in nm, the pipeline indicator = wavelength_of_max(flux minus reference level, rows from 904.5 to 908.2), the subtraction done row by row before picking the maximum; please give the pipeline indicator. 906.878 nm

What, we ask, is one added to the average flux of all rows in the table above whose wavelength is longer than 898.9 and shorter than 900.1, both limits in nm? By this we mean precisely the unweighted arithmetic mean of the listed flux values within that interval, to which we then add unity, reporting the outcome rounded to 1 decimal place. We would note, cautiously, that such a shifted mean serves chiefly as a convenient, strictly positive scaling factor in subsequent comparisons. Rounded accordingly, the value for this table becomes 16.7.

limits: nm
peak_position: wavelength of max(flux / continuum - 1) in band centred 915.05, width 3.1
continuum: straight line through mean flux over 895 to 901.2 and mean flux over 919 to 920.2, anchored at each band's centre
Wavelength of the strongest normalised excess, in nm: 916.535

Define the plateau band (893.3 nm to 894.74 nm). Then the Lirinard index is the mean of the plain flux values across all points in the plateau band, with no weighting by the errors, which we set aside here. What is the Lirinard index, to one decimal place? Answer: 16.2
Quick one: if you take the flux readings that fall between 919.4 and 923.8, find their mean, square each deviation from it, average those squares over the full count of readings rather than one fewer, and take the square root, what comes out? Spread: 1.72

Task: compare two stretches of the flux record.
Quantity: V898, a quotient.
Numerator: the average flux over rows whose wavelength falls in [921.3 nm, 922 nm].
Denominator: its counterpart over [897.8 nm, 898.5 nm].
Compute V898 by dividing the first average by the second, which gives 1.00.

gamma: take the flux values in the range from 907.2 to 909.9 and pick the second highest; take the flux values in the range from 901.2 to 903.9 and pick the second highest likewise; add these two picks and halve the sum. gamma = 17.9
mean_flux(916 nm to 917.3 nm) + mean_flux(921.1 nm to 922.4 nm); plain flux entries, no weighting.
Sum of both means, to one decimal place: 31.0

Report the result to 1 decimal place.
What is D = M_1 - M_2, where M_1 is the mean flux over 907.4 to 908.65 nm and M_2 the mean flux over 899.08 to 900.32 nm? 0.7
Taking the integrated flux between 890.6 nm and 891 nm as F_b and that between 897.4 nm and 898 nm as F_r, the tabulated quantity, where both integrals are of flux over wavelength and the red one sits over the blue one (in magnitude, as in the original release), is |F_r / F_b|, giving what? 1.47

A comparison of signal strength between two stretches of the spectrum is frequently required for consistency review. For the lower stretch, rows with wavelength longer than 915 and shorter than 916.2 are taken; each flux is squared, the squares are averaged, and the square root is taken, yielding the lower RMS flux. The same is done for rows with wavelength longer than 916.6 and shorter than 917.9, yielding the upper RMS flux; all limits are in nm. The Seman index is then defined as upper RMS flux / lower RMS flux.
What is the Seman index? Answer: 1.02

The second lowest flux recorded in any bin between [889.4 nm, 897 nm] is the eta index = 15.99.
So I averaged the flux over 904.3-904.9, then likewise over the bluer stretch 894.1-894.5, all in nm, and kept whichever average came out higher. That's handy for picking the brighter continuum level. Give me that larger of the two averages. 16.1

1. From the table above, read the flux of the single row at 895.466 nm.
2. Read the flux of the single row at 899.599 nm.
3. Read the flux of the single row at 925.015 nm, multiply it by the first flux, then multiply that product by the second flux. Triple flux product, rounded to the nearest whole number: 3470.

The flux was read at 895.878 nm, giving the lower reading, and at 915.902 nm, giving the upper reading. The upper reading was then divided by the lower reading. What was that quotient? 0.98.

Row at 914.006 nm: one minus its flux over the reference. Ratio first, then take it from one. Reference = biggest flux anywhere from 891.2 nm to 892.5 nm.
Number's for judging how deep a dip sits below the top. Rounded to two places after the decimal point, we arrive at 0.15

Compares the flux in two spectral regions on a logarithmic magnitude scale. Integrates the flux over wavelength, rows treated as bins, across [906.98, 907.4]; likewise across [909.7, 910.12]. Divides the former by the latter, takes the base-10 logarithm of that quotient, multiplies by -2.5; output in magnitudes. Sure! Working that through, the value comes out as -0.83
